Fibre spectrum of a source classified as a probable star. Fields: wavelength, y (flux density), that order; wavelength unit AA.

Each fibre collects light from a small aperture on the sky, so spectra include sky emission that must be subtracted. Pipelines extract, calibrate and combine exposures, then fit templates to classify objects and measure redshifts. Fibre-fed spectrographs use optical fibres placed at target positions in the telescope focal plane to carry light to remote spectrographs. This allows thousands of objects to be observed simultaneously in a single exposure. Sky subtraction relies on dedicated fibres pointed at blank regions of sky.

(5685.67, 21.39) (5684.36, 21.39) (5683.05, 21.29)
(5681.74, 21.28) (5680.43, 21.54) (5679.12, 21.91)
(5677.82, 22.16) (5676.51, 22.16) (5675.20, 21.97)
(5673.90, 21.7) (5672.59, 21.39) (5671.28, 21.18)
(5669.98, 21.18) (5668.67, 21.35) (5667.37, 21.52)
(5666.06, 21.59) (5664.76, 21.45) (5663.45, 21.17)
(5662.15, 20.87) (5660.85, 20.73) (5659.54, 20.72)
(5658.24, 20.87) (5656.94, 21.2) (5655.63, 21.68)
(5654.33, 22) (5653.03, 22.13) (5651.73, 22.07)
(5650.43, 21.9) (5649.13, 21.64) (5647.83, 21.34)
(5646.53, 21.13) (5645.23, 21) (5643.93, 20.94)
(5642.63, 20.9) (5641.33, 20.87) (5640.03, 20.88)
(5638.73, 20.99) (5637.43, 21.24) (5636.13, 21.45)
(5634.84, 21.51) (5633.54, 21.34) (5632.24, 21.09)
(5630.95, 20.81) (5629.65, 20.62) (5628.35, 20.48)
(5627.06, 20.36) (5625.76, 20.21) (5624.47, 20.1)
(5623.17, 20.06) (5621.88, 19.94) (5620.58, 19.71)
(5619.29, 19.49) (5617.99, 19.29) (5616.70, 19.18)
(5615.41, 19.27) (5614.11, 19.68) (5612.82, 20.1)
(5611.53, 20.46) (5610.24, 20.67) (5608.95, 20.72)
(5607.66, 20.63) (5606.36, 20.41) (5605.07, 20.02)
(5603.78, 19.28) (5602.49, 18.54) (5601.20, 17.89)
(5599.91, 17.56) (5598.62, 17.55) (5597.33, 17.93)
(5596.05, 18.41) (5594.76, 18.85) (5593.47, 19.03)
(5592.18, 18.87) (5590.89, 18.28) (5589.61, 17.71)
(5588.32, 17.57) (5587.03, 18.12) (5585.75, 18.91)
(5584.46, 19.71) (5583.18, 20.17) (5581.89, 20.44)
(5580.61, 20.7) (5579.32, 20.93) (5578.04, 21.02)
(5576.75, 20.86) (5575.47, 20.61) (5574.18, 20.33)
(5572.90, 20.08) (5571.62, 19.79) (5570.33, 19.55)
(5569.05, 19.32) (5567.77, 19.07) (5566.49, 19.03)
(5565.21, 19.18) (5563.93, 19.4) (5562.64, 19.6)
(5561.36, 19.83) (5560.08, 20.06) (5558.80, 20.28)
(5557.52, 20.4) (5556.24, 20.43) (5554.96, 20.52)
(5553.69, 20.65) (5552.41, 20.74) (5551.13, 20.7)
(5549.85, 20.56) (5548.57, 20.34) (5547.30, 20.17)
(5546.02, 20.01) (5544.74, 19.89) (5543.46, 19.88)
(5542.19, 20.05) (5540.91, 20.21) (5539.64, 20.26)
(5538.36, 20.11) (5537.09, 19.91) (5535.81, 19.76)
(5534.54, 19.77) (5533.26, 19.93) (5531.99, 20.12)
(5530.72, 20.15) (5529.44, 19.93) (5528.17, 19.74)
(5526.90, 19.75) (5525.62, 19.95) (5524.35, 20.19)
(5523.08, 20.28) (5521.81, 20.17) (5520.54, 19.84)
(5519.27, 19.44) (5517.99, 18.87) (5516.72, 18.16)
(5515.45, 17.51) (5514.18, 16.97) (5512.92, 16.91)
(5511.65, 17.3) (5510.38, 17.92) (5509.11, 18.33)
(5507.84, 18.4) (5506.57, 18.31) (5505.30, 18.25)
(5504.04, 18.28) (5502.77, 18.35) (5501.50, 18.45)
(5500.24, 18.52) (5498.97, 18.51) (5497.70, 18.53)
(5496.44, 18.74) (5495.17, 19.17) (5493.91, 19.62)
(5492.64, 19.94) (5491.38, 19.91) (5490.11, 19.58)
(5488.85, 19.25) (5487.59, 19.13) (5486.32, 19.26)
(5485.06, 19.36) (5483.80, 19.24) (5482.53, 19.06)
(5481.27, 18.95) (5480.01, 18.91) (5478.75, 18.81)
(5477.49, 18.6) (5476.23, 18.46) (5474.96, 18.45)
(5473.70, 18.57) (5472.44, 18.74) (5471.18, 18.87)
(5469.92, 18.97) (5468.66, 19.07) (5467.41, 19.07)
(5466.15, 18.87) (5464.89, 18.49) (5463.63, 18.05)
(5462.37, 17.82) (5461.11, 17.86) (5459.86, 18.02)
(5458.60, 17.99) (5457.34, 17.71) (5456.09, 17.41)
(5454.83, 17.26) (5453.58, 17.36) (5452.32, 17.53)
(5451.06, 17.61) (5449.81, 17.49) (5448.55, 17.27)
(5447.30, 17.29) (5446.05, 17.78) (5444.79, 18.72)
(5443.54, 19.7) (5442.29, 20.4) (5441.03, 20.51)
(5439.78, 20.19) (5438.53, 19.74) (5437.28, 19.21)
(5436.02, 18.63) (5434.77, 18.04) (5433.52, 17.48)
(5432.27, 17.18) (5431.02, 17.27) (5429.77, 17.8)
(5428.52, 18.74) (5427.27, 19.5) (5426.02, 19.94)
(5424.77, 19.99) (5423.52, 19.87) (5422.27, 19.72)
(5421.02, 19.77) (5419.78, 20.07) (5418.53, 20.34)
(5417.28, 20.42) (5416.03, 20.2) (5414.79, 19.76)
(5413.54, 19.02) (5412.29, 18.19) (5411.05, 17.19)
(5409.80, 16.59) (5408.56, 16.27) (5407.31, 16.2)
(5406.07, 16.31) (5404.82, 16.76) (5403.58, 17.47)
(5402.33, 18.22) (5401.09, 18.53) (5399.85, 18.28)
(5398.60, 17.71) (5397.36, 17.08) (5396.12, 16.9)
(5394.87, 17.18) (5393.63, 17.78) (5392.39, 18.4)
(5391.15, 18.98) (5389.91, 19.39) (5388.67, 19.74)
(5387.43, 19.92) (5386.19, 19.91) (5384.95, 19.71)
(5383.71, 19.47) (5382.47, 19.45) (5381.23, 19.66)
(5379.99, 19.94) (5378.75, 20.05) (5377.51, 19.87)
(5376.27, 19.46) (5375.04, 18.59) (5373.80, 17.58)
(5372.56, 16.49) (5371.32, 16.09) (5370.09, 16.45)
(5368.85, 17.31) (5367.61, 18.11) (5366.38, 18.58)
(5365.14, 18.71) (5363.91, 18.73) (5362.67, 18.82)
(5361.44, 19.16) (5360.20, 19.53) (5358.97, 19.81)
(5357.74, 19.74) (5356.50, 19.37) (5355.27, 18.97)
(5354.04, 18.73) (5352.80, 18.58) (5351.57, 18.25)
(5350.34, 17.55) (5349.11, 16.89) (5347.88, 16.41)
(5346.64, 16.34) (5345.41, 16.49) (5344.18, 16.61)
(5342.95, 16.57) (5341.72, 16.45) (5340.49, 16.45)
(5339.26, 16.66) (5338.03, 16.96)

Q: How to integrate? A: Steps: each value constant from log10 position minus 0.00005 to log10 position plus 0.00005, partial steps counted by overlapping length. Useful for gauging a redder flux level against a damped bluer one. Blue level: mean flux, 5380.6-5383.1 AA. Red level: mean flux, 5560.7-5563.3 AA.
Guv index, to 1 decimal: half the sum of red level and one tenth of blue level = 10.8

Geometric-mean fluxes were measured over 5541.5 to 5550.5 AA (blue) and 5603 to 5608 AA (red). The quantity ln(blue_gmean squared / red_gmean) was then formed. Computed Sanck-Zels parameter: 3.00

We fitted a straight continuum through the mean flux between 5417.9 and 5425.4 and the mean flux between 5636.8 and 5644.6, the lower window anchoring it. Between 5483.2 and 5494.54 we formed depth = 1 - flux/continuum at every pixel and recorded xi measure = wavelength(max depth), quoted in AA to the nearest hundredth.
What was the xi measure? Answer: 5487.59 AA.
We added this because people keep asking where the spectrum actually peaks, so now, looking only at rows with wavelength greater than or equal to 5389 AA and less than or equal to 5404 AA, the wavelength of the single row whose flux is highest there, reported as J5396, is 5389.91 AA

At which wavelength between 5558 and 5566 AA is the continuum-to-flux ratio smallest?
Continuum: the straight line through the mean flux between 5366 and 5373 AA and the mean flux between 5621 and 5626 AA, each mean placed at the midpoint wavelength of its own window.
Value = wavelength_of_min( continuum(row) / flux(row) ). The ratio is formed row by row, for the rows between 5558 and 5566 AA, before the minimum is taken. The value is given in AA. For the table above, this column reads 5558.80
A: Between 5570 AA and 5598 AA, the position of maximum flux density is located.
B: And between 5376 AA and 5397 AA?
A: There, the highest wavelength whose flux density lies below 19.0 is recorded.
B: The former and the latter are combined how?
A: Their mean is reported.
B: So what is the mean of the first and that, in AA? 5487.1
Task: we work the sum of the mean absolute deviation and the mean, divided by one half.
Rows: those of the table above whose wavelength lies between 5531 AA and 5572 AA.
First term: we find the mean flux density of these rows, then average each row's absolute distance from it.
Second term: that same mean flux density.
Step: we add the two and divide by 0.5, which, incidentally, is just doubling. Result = 40.7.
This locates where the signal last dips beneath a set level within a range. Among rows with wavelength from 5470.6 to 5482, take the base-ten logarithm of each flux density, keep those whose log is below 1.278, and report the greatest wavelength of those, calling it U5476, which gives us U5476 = 5481.27 AA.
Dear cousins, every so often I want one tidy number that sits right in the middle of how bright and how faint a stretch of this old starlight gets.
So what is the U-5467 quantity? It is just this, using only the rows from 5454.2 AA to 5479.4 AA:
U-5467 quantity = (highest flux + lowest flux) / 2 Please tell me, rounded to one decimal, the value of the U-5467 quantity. 18.2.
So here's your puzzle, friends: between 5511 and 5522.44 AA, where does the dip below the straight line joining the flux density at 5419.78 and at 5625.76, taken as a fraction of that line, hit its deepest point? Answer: 5512.92 AA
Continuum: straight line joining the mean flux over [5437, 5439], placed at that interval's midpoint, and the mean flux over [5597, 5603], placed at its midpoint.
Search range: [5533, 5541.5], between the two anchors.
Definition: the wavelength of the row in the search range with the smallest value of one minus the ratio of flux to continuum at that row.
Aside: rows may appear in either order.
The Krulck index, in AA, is 5539.64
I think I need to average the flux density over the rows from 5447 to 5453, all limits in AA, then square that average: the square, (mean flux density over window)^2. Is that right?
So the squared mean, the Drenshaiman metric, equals 304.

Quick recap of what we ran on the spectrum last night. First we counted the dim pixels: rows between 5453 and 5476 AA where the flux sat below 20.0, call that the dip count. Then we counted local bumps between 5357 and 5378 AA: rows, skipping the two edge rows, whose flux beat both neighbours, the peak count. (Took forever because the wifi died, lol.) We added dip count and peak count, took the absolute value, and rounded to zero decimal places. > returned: 19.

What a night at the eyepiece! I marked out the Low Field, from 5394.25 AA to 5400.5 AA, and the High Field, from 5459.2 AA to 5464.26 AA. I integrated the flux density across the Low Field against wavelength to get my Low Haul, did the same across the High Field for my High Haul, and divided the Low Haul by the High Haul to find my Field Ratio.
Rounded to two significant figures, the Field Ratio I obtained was 1.2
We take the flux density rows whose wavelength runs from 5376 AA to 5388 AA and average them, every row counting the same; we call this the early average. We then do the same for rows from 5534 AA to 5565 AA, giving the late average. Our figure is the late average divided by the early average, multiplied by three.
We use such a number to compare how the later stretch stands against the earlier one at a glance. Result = 3.06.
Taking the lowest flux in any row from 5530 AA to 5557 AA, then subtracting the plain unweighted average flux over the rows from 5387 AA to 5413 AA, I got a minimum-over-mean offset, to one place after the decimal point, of 2.0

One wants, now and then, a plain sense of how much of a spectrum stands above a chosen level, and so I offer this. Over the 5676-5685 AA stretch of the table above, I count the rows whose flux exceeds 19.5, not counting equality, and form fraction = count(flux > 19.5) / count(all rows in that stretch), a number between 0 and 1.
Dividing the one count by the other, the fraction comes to 1.0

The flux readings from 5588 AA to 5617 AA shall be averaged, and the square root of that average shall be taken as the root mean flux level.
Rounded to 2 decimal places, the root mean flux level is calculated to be 4.37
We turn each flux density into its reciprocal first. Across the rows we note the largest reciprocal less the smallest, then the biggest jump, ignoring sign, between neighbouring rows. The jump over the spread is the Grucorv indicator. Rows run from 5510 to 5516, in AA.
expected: 0.60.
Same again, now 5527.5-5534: 0.53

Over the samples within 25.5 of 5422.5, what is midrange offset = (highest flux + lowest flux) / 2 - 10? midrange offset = 8.4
